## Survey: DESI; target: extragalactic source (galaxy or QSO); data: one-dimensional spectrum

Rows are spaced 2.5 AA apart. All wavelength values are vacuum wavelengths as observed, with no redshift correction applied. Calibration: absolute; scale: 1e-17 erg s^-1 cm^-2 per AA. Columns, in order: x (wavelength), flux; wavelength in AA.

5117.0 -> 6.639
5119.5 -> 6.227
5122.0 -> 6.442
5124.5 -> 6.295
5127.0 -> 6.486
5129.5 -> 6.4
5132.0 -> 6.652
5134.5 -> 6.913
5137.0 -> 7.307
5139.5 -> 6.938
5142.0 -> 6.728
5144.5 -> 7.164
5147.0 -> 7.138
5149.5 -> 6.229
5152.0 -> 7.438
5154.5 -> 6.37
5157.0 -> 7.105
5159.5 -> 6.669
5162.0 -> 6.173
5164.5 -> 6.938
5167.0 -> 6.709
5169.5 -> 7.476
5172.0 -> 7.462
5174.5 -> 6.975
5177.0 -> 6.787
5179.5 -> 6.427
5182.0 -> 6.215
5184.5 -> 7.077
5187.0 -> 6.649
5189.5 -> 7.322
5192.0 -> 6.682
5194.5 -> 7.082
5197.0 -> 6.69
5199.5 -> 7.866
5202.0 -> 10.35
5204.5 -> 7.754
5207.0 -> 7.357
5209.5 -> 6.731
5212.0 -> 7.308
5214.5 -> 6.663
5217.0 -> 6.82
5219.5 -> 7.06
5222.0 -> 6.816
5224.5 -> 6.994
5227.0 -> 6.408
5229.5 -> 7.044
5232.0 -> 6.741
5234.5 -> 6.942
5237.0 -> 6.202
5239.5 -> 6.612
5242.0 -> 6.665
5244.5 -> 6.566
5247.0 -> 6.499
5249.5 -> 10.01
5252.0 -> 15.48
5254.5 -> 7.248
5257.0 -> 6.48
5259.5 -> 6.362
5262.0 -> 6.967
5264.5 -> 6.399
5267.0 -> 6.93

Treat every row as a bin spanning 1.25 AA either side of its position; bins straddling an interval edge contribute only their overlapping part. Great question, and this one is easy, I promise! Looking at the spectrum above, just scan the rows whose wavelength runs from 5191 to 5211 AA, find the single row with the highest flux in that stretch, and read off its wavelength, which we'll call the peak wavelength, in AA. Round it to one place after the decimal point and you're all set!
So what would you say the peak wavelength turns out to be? 5202.0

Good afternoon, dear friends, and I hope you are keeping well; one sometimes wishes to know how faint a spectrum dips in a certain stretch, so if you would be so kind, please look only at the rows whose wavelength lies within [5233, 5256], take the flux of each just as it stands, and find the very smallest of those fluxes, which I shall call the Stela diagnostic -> 6.202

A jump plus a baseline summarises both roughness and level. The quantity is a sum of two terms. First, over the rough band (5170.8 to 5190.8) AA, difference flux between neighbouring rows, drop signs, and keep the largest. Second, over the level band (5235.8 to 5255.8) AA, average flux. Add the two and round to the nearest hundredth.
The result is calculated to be 9.02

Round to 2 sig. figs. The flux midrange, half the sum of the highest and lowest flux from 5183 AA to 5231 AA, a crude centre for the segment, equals 8.4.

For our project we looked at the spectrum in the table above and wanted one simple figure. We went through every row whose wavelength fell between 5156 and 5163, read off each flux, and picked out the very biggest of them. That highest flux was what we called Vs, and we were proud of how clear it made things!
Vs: 7.105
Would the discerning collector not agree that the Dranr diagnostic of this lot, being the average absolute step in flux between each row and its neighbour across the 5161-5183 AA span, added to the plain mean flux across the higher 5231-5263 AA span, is 8.0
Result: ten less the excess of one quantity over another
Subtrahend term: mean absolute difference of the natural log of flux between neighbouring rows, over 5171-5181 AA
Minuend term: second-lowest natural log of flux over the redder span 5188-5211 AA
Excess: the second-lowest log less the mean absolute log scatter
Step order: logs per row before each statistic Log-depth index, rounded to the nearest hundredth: 8.15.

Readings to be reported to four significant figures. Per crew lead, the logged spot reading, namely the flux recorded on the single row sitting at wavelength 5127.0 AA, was 6.486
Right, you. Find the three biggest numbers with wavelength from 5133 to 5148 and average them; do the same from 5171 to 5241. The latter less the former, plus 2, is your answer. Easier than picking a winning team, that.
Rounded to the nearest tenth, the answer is 3.5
